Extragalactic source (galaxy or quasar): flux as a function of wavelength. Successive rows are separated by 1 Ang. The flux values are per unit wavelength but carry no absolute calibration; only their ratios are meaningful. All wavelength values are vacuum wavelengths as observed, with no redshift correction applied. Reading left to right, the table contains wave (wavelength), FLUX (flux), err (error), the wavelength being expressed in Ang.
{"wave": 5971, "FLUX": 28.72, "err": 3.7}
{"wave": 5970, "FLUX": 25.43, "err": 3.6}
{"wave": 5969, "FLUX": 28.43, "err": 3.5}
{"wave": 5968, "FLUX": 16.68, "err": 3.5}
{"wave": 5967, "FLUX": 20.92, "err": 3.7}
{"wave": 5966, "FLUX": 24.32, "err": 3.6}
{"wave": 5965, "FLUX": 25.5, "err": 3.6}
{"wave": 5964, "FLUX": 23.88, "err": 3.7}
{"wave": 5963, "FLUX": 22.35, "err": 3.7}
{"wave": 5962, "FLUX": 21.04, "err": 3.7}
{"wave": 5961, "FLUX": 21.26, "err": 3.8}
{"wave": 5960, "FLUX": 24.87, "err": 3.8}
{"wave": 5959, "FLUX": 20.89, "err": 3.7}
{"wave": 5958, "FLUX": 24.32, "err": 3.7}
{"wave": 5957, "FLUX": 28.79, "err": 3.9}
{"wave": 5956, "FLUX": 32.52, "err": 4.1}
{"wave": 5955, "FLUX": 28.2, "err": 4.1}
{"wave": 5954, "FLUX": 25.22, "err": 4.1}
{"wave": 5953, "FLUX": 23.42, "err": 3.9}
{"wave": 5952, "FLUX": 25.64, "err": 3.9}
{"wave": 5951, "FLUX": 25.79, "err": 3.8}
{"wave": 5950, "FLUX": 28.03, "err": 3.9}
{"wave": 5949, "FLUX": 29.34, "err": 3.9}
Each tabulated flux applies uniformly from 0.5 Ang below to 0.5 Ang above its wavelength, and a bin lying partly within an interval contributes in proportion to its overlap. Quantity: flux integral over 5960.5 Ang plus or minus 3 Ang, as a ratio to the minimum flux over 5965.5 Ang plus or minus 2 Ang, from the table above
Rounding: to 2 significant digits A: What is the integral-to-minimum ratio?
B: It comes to 6.4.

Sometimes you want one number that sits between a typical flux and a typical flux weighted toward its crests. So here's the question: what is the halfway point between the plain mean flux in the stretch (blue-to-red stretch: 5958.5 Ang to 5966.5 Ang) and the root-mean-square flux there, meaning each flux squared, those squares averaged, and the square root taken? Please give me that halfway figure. 23.0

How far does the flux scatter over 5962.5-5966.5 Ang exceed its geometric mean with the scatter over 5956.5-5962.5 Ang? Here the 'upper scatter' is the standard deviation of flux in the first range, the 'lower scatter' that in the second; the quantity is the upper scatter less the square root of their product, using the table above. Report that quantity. -0.7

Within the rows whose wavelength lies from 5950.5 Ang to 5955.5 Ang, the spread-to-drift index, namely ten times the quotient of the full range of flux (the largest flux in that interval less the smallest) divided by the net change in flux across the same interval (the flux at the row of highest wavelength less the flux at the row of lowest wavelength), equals 20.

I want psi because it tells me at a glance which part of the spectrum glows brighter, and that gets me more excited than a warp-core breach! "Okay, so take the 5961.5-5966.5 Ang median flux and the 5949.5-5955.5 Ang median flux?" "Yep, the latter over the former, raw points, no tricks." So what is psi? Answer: 1.08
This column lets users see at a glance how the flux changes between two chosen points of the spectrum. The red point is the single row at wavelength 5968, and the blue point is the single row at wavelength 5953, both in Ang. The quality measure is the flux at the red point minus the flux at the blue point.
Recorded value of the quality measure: -6.7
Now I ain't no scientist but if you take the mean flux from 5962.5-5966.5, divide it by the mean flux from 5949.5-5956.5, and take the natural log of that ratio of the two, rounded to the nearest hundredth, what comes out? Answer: -0.12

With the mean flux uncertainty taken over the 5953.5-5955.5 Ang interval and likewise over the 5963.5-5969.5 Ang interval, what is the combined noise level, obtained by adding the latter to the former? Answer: 7.70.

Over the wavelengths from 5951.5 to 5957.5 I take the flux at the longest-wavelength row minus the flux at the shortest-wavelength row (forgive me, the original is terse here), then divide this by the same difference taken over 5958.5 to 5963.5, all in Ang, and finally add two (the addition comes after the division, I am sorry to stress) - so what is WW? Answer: 4.2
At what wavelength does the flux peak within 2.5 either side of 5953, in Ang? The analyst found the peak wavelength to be 5955 Ang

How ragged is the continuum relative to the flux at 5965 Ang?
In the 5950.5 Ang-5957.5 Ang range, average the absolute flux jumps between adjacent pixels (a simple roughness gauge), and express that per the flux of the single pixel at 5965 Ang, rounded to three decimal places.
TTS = 0.099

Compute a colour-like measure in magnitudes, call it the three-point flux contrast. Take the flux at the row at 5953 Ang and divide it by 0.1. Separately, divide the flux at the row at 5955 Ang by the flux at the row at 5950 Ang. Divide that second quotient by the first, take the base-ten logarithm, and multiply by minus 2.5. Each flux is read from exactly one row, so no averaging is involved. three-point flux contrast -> 5.92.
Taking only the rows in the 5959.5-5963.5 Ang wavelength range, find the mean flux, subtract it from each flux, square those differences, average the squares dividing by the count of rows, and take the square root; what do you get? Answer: 1.5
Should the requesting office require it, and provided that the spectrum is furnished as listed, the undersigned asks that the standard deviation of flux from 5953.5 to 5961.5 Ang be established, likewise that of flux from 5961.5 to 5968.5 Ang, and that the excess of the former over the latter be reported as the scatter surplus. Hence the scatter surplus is 1.0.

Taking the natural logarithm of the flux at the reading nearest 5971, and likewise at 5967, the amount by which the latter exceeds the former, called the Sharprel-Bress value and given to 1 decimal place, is -0.3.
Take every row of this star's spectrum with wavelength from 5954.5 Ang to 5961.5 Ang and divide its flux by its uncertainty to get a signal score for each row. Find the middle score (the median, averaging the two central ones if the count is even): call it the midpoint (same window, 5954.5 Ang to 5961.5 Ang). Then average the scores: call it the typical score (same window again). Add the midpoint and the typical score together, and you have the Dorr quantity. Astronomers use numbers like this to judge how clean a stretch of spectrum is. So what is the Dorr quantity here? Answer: 13.2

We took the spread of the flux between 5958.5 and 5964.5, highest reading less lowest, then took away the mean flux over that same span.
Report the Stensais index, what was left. -18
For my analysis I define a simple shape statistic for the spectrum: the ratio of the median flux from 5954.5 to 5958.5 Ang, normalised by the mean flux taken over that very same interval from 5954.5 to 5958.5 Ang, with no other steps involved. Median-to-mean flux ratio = 1.00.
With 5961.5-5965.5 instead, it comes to 1.00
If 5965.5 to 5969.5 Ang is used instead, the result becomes 1.00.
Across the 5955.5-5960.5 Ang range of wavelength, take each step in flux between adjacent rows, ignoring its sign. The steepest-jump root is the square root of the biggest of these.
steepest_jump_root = 2.1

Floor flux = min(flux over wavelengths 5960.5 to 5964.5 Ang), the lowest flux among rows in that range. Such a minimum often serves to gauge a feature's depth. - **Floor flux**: 21.04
